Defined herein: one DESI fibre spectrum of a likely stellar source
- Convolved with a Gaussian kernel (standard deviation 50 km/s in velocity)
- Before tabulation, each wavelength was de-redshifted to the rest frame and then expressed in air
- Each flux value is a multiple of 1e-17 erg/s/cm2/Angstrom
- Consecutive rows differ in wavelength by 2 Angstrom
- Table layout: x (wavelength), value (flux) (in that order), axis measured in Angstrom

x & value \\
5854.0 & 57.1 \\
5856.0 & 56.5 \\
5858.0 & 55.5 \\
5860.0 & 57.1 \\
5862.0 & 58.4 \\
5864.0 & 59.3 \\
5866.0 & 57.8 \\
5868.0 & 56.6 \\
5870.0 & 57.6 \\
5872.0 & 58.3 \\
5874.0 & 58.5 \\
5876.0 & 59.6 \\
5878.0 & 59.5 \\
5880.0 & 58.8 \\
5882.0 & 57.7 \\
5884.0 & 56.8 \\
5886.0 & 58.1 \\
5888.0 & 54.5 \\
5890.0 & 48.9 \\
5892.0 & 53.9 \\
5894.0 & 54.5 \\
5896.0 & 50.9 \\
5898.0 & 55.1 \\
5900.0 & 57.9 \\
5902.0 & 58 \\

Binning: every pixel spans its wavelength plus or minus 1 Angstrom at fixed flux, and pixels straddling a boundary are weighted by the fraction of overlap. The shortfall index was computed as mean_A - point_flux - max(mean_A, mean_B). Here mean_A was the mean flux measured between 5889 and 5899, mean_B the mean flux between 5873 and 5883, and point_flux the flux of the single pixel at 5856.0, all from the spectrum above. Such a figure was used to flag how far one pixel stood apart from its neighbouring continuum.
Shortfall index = -62.7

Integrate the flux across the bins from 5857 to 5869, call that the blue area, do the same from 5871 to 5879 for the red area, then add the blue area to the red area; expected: 1161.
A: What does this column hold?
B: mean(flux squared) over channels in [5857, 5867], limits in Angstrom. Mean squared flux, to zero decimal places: 3322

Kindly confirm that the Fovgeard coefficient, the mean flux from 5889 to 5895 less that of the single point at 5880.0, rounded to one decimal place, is -6.4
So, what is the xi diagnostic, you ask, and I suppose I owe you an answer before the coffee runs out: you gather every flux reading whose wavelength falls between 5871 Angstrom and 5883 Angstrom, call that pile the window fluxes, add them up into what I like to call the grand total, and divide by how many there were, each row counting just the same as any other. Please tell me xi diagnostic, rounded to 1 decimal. 58.7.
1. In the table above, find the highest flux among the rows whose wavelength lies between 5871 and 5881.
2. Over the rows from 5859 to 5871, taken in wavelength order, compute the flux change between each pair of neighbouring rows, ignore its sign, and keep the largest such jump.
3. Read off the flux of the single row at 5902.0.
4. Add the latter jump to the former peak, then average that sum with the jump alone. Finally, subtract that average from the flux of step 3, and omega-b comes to 26.7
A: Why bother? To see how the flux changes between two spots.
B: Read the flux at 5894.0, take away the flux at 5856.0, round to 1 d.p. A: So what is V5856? -2.0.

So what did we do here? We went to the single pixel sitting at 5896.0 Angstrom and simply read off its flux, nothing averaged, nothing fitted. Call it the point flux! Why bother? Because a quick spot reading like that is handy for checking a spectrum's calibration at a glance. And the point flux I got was 50.9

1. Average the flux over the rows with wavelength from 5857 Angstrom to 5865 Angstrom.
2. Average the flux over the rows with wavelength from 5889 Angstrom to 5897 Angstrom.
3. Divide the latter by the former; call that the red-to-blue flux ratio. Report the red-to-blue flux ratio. 0.90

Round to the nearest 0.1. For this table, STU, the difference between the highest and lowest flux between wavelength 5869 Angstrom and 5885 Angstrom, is 2.8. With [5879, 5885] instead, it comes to 2.0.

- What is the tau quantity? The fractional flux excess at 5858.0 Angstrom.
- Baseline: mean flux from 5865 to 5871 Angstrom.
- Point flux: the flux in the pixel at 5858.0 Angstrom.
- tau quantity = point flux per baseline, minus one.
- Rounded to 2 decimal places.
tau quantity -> -0.03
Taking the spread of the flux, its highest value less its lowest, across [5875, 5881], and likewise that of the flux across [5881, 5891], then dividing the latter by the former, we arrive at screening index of 11.5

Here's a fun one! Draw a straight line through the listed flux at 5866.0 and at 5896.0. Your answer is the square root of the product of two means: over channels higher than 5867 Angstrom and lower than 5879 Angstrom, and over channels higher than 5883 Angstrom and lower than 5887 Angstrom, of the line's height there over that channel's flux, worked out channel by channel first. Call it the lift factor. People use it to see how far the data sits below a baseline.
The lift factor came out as 0.947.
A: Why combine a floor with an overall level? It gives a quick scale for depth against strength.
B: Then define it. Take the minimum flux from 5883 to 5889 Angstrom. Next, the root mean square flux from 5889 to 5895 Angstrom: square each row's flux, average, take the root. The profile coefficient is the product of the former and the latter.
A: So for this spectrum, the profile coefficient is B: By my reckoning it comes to 2861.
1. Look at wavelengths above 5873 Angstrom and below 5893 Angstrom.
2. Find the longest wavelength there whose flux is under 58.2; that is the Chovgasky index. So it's 5892.0 Angstrom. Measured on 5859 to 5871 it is 5870.0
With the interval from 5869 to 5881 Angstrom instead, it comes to 5870.0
